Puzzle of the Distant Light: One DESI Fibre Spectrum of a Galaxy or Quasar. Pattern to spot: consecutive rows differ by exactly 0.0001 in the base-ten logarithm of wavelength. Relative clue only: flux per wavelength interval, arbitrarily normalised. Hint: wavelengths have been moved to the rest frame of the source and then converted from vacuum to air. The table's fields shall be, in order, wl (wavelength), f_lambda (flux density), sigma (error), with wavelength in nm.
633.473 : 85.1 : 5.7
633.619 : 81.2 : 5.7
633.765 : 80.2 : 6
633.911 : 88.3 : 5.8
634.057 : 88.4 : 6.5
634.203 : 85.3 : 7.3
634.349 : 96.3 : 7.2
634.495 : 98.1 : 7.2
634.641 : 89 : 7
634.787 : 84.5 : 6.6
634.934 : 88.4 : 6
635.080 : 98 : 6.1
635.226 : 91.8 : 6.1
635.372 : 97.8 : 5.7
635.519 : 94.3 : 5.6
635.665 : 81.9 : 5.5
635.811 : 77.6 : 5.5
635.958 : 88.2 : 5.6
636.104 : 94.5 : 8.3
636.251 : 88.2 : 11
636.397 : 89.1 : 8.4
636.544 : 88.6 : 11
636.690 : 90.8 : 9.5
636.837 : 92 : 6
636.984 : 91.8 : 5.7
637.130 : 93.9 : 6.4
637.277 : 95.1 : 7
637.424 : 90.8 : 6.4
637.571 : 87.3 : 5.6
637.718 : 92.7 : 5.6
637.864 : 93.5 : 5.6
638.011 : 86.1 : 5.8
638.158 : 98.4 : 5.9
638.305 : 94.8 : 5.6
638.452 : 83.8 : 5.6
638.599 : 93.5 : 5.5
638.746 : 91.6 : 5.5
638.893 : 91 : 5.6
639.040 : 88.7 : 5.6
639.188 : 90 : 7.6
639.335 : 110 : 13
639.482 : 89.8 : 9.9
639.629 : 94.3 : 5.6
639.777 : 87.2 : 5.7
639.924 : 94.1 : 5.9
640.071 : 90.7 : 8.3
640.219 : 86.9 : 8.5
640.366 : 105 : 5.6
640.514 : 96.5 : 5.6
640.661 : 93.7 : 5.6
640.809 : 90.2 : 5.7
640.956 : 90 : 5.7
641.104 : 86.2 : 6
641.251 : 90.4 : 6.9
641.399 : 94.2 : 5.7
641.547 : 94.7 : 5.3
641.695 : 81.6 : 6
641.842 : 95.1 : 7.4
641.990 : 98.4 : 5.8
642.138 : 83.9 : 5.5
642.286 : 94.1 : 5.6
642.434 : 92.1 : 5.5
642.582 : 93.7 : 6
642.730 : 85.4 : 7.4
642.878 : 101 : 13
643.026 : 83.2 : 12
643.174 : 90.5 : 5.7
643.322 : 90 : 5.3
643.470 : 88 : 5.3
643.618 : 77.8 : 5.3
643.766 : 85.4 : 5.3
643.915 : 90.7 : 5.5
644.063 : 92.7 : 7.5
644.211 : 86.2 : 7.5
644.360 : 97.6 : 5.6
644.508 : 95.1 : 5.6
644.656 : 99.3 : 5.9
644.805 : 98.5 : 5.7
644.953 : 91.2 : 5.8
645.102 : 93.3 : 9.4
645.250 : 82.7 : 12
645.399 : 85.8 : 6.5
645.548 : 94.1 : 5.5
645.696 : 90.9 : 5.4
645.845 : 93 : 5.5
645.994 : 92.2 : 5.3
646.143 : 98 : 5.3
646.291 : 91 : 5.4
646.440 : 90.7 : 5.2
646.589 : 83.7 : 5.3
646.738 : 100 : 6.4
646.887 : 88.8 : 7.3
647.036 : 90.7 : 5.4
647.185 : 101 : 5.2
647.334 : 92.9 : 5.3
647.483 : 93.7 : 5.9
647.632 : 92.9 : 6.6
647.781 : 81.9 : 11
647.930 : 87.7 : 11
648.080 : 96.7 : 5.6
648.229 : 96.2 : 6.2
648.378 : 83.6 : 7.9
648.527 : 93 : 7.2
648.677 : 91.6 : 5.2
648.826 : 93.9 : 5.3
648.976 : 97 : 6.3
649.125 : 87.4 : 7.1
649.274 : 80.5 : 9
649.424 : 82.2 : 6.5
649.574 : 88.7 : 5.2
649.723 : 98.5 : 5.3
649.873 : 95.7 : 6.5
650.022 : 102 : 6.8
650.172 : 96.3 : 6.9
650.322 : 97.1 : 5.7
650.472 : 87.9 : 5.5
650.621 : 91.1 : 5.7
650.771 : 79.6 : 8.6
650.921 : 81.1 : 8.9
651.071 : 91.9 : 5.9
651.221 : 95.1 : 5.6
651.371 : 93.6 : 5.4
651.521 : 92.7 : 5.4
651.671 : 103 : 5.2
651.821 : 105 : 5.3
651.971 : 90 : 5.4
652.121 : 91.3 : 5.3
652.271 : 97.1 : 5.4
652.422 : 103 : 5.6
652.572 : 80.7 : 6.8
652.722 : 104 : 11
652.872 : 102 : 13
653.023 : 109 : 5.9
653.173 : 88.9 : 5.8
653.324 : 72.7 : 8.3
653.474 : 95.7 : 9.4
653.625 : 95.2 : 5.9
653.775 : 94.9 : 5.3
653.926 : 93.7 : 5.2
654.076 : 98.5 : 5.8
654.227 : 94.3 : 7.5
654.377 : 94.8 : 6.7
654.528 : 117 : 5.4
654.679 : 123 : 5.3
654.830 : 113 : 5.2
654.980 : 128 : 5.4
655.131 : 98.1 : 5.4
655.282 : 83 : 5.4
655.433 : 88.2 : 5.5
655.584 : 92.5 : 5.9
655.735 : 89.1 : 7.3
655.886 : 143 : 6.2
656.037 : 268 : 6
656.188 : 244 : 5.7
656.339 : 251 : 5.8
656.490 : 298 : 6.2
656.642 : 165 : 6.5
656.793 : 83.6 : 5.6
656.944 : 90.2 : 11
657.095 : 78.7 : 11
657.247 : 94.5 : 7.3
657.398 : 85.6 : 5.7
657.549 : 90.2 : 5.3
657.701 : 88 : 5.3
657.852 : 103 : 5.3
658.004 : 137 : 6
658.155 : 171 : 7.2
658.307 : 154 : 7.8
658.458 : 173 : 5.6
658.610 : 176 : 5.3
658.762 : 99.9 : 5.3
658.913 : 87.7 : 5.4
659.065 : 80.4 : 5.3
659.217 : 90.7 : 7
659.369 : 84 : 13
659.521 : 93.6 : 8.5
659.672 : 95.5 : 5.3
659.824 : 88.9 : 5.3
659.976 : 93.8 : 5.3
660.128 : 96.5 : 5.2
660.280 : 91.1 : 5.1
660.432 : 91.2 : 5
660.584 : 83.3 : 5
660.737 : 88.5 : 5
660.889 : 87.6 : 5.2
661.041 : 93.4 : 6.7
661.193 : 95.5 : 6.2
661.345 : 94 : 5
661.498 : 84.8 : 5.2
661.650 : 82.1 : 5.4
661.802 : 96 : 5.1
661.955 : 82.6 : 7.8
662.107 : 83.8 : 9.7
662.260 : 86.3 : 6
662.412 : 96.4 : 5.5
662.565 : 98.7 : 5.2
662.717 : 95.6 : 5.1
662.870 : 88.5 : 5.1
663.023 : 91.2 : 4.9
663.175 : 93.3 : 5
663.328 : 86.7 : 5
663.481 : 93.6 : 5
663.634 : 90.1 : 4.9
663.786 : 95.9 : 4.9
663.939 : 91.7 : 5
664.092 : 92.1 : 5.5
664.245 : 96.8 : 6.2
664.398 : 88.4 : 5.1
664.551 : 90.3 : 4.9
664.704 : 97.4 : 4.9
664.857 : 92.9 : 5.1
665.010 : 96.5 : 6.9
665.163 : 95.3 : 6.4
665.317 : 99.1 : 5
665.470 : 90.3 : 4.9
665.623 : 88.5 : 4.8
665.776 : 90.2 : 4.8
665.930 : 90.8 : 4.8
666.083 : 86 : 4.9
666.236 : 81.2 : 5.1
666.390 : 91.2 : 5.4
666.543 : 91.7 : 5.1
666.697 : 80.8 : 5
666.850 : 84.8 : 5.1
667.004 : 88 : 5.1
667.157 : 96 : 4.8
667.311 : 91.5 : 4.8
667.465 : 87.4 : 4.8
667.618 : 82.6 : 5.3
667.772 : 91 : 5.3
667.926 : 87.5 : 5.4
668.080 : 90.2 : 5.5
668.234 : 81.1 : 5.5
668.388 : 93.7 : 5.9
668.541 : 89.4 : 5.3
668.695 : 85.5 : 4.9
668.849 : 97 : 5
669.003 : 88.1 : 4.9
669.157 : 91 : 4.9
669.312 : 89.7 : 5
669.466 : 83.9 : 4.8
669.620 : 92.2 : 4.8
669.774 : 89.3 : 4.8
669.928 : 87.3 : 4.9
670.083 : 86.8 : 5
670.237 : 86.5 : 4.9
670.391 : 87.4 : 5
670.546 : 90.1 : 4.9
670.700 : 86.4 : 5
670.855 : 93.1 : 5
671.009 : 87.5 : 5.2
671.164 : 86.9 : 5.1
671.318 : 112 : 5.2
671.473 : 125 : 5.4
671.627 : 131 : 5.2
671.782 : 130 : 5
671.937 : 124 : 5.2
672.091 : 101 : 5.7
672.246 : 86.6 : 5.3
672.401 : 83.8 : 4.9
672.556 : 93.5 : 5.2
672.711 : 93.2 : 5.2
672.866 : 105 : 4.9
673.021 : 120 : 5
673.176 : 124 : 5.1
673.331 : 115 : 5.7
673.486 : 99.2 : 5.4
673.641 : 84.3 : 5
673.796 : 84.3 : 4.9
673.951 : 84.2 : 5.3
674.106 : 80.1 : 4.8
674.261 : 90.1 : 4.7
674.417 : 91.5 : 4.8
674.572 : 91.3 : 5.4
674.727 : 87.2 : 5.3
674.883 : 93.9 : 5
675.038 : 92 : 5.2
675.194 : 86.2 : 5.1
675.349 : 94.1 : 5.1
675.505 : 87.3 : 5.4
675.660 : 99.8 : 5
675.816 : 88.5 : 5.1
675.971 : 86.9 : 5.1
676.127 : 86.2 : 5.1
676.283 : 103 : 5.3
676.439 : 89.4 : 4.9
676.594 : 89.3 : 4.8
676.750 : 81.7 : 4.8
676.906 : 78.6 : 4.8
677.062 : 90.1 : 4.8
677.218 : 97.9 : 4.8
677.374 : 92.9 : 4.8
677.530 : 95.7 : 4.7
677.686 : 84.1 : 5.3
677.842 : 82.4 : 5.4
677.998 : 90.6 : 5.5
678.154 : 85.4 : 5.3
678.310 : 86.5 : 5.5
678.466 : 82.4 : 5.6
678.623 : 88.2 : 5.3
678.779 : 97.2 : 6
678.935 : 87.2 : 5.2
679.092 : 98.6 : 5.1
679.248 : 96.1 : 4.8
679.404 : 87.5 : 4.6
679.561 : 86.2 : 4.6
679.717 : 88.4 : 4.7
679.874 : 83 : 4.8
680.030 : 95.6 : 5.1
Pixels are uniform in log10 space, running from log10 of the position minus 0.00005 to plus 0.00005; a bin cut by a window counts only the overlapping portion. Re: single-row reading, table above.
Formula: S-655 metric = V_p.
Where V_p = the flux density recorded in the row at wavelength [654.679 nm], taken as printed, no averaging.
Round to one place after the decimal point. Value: 123.0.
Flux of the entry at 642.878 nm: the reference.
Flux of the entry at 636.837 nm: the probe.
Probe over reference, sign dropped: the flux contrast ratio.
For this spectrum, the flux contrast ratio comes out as 0.91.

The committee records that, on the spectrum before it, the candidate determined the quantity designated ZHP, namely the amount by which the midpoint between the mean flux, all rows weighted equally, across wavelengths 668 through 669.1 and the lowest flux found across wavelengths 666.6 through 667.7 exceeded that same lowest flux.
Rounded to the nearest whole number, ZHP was 4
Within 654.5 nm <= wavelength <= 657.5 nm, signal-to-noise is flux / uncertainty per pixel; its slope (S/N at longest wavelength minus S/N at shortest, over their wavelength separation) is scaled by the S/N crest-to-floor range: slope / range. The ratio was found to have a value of -0.06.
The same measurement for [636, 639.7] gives 0.17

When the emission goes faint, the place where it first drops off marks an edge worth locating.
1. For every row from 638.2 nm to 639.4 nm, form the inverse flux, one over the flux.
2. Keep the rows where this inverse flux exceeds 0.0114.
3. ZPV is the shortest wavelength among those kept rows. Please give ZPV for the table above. 638.452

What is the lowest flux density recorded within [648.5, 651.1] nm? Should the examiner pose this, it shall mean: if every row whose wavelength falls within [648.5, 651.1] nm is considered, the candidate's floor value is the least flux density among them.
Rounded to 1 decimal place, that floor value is 79.6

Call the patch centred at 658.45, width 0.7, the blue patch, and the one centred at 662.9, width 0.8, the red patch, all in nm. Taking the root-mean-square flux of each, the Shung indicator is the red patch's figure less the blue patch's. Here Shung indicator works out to -63.9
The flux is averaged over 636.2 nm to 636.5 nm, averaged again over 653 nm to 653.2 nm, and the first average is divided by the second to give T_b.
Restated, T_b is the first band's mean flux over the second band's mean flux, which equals 0.90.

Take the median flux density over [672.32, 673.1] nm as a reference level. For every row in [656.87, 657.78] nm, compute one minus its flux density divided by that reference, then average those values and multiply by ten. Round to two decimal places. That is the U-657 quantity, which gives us 0.60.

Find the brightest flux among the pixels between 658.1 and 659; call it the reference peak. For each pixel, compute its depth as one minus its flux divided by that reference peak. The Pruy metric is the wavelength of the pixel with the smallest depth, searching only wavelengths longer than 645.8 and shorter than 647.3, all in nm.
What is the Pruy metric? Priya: 647.185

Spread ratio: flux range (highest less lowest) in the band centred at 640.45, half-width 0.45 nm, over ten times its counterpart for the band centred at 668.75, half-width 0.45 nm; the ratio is 0.16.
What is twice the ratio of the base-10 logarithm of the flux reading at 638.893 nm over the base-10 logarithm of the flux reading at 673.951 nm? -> 2.035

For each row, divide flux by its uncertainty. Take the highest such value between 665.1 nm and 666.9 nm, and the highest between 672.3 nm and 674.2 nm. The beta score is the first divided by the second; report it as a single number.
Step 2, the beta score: 0.82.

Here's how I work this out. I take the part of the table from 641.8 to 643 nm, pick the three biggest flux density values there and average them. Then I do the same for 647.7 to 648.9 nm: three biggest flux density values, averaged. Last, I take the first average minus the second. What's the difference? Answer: 3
